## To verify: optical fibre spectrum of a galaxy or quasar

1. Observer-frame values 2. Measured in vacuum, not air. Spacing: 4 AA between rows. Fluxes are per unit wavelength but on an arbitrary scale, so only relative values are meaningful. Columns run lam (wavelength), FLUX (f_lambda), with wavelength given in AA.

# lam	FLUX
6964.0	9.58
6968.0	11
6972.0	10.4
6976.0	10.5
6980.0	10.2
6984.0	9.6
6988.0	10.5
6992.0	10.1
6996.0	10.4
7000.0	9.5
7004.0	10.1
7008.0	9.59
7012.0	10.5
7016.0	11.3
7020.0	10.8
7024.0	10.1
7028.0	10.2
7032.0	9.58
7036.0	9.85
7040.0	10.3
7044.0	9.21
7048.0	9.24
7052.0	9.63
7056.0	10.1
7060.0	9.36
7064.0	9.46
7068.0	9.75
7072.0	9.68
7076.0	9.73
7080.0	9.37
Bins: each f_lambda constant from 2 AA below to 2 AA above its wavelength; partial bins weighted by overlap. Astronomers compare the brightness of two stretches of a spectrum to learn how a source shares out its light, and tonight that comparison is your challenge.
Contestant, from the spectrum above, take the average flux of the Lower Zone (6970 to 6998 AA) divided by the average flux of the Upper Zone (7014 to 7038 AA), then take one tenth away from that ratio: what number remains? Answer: 0.89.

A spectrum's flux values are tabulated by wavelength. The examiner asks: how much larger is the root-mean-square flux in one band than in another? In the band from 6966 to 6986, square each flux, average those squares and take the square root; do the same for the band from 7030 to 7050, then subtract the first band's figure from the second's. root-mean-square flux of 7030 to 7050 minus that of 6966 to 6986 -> -0.7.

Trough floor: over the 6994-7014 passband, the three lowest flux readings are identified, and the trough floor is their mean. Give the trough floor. 9.7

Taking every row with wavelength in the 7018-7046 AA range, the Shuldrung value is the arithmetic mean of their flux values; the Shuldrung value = 10.0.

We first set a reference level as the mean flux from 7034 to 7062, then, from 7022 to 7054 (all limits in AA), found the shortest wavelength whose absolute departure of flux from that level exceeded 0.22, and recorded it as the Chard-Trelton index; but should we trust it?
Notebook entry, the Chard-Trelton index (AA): 7024.0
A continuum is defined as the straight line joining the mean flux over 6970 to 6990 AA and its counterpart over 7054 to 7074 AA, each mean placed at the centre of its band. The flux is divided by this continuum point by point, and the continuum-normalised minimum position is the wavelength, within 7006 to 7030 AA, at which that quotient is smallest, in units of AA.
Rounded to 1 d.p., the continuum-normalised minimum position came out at 7008.0 AA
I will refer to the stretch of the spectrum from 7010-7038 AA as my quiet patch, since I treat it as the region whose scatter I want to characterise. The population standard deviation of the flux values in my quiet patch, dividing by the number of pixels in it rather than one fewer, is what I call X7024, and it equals 0.54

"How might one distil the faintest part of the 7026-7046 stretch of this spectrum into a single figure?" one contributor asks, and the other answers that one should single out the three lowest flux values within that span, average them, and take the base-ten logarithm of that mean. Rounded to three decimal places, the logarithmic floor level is 0.980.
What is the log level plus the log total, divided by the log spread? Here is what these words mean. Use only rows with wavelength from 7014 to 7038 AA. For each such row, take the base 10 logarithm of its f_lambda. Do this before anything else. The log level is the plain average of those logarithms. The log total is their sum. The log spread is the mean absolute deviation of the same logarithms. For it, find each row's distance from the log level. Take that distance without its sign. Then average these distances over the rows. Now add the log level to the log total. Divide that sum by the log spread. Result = 344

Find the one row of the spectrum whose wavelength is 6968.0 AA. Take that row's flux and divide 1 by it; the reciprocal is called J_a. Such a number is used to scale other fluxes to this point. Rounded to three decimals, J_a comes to 0.091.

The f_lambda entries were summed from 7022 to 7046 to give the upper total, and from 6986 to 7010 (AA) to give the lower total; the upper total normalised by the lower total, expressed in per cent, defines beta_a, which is 98.4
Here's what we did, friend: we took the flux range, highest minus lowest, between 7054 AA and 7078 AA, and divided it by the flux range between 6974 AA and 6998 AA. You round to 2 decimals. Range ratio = 0.82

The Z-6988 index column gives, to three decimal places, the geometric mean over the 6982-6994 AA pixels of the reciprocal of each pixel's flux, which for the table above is 0.099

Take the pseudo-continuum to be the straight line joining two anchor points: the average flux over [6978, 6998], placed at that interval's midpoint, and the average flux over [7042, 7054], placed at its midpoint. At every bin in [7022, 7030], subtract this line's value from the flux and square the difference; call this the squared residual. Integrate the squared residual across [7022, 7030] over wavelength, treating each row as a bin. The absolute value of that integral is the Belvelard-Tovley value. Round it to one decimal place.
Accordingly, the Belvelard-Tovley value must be 2.0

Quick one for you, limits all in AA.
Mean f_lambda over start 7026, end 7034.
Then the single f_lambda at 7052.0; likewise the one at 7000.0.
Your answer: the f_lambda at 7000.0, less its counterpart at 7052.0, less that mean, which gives -10.0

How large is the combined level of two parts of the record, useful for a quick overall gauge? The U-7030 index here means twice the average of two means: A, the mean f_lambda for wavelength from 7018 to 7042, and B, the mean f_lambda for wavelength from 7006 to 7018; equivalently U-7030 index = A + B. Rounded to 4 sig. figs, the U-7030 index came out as 20.60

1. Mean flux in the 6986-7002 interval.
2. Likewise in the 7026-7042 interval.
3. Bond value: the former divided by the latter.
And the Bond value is 1.01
